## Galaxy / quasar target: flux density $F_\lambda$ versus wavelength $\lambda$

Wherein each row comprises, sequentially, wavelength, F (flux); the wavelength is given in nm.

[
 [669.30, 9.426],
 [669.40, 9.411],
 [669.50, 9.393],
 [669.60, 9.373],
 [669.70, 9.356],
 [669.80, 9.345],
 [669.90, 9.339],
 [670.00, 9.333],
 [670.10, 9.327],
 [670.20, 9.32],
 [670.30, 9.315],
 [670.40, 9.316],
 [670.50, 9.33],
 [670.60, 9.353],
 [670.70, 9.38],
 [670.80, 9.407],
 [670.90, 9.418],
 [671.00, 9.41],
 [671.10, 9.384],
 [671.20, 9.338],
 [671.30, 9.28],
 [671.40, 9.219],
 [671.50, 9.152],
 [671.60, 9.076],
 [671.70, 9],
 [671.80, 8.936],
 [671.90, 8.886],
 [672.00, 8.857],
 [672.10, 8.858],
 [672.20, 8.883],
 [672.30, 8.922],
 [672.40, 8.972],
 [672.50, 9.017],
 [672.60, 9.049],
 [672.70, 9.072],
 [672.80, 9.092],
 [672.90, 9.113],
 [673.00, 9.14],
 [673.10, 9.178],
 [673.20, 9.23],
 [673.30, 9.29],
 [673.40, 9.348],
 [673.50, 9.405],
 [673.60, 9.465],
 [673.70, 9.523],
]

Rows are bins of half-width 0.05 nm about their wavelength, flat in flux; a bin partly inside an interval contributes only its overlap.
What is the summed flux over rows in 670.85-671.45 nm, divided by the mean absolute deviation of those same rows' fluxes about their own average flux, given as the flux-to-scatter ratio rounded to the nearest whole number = 897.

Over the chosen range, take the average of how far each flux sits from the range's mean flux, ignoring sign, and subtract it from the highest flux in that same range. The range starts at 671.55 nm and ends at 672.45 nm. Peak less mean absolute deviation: 9.02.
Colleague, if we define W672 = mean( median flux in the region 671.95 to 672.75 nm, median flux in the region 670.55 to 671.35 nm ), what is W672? 9.16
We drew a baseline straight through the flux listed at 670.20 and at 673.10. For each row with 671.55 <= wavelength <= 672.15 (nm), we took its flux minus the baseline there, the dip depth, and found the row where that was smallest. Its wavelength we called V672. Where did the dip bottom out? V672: 672.00 nm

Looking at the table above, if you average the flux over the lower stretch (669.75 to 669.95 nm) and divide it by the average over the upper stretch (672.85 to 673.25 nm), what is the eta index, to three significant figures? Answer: 1.02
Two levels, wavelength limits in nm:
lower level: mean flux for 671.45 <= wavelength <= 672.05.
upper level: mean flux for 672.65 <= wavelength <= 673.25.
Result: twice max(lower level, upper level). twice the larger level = 18.3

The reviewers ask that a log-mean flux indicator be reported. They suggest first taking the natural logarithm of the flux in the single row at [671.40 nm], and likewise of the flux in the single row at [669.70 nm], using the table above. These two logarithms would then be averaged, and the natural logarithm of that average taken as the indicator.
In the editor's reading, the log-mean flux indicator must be 0.801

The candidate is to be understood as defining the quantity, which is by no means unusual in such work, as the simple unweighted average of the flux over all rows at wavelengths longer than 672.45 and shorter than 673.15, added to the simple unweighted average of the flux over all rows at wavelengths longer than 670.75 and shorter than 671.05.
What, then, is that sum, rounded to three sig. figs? 18.5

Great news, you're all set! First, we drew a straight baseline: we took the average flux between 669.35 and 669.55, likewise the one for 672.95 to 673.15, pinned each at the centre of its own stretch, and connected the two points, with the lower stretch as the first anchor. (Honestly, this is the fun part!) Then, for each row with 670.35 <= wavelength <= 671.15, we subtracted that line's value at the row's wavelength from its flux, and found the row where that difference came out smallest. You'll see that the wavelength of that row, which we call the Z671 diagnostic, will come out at 670.40 nm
